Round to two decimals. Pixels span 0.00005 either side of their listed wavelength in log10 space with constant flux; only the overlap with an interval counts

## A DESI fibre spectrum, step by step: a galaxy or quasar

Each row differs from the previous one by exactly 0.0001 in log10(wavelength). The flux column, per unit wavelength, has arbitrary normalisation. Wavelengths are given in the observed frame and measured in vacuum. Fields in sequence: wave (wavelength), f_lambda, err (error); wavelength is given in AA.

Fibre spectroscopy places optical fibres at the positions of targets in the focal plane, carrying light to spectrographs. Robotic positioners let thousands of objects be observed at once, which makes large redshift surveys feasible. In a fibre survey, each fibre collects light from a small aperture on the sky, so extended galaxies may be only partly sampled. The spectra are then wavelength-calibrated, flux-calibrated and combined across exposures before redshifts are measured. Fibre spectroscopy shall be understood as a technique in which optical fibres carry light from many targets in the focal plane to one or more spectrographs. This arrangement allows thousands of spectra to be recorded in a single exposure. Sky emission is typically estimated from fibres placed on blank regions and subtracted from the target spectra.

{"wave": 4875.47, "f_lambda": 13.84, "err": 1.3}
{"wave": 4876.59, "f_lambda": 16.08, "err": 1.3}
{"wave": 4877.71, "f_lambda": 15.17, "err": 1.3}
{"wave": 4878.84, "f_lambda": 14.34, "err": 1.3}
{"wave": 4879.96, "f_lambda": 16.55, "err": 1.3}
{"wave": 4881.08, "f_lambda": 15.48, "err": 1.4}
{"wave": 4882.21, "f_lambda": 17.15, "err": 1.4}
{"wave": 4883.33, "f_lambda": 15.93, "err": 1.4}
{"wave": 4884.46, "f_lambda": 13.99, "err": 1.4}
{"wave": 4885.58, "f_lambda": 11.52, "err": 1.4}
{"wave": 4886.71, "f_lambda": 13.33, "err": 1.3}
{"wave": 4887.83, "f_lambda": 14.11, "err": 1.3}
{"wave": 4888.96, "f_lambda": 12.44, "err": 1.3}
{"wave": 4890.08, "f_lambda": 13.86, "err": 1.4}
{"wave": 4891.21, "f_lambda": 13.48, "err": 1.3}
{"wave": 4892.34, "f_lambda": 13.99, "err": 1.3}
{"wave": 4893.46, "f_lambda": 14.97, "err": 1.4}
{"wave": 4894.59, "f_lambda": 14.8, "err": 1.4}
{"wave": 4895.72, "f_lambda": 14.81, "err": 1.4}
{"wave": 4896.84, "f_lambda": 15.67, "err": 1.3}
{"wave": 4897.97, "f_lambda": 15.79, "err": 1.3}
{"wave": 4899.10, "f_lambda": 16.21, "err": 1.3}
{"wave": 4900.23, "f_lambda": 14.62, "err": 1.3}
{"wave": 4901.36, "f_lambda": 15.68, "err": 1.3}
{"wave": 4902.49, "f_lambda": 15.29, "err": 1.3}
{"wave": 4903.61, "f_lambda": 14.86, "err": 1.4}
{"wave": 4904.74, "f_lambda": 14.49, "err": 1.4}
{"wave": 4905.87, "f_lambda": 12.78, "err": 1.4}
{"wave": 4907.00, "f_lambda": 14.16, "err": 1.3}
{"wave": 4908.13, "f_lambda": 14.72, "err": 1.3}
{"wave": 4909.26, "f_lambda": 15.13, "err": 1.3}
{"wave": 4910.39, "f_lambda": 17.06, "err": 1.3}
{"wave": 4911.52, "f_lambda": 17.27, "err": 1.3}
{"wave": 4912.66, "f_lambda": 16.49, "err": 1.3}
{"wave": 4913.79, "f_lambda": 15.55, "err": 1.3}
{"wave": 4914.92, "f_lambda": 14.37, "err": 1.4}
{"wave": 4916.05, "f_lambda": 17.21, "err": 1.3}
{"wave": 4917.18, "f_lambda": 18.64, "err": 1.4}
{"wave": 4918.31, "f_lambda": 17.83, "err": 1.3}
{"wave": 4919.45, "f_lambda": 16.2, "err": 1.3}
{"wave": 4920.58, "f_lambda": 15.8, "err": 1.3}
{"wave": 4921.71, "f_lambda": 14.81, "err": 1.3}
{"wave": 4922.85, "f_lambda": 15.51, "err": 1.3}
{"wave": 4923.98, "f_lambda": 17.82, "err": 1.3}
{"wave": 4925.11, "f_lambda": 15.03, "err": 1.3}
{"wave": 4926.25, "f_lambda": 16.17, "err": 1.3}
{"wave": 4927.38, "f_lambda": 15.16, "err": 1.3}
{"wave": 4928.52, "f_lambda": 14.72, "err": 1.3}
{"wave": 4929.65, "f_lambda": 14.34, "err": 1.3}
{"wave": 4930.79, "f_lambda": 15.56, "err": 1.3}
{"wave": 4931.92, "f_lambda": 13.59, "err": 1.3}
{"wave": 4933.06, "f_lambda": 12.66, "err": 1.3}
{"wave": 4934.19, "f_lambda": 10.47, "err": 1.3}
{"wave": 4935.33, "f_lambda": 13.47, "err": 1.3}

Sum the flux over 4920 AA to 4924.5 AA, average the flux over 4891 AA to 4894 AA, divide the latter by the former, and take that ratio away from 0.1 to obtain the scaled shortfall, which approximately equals -0.12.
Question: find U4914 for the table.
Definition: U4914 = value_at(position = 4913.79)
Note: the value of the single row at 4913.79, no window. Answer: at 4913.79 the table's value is 15.55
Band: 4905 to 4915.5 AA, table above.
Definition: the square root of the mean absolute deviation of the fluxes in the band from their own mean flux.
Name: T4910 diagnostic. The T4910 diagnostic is 1.08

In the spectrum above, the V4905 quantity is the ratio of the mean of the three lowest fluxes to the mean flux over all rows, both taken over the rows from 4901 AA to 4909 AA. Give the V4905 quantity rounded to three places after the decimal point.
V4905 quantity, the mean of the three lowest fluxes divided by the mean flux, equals 0.948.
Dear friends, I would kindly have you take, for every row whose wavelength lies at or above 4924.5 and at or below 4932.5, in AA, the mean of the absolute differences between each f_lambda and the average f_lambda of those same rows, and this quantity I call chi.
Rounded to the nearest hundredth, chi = 0.62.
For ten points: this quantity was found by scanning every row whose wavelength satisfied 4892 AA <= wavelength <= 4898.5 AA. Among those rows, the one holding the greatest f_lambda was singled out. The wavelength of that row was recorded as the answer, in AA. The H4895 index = 4897.97 AA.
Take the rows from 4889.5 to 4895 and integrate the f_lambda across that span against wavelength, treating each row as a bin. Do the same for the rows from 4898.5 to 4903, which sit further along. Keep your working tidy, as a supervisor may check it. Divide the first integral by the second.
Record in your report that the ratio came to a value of 1.1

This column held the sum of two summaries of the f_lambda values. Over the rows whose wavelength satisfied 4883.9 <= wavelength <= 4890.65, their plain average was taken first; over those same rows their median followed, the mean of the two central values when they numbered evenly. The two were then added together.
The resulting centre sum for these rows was 26.8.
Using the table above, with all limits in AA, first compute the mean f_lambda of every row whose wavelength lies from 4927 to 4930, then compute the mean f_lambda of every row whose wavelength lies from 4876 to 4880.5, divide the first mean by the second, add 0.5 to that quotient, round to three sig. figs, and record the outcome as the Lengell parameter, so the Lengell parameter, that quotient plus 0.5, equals 1.45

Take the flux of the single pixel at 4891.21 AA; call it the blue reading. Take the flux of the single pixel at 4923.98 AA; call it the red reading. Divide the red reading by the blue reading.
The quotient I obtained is 1.32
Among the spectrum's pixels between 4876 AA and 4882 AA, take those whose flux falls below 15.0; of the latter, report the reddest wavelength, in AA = 4878.84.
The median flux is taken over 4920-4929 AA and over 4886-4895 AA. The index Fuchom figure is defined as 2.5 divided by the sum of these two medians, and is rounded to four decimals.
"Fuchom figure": 0.0854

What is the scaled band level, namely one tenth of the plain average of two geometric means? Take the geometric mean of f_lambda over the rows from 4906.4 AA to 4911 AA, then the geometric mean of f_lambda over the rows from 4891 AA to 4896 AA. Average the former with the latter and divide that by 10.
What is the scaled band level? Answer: 1.48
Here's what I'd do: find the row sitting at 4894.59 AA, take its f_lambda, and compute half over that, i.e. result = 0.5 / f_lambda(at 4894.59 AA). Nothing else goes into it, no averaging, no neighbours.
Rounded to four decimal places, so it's 0.0338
